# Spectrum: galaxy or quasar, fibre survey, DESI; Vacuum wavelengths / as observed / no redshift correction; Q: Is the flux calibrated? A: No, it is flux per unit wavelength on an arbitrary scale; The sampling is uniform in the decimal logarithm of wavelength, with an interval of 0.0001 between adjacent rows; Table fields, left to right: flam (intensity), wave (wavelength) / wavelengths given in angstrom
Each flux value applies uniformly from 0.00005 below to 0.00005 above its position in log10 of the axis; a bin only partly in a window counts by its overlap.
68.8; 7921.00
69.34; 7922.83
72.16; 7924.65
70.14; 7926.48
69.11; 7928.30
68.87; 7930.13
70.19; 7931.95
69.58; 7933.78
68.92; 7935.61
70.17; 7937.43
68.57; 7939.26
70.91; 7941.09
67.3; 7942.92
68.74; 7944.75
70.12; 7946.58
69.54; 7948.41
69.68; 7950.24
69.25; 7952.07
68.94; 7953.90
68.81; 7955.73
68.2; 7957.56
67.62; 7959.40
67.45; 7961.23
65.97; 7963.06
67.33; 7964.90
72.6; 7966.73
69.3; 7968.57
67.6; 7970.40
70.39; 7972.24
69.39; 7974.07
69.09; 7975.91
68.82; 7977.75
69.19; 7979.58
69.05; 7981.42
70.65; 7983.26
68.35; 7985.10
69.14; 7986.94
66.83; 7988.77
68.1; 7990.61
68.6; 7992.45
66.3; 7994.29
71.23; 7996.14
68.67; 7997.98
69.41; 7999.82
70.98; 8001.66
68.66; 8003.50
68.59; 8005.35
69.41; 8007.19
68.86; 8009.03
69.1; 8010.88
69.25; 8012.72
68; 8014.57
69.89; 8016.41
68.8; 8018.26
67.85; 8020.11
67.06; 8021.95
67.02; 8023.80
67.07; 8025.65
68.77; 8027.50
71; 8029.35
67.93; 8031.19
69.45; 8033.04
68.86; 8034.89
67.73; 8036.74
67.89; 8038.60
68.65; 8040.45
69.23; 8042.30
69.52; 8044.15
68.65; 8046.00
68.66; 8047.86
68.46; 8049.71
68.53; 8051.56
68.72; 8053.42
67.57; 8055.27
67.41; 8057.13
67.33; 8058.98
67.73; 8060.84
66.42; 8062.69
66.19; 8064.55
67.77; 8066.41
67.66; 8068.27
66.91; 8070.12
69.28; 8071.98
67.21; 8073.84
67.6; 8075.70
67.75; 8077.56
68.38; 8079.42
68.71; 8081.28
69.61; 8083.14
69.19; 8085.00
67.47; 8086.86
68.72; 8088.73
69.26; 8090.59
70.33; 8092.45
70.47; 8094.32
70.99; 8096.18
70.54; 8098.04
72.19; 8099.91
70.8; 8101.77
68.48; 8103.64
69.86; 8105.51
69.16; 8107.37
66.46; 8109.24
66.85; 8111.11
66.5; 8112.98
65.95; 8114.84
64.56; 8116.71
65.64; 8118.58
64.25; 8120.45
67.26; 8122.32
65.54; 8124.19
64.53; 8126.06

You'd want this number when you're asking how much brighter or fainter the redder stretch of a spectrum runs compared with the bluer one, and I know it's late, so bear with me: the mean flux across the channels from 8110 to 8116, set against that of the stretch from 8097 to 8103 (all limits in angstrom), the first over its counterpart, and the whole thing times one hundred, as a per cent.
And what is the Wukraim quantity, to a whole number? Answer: 93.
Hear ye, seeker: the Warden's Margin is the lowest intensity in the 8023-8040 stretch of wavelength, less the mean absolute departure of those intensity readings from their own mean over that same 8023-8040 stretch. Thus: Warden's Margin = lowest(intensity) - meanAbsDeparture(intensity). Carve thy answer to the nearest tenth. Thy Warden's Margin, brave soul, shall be 66.0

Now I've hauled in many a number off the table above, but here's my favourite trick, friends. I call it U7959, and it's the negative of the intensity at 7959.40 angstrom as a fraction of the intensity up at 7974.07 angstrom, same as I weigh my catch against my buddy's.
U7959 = -0.97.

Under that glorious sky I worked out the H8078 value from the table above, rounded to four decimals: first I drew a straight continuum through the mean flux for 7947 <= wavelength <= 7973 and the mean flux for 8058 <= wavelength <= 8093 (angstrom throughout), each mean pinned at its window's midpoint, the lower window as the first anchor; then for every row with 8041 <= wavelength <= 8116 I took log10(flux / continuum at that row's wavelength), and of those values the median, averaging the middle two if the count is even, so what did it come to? 0.0023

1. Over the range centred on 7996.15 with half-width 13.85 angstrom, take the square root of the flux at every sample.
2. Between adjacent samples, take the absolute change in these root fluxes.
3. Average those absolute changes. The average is 0.099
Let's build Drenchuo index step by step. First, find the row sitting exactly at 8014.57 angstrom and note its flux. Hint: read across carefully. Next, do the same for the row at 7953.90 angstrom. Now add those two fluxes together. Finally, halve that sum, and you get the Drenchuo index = 68.5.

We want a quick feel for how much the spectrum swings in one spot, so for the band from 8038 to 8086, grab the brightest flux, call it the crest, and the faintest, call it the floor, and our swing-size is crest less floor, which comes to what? 3.4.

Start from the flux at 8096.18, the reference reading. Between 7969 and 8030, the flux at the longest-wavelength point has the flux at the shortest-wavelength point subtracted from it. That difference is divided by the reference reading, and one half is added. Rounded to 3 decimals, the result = 0.548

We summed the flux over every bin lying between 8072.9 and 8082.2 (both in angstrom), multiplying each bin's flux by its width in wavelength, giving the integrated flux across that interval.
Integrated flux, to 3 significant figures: 632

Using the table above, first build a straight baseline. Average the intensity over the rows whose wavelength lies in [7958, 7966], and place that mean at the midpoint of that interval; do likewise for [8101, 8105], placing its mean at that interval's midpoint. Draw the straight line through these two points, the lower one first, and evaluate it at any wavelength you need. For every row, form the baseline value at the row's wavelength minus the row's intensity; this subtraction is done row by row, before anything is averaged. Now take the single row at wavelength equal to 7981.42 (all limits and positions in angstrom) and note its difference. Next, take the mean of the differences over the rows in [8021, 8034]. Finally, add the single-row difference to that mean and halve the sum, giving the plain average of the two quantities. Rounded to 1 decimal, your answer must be -0.8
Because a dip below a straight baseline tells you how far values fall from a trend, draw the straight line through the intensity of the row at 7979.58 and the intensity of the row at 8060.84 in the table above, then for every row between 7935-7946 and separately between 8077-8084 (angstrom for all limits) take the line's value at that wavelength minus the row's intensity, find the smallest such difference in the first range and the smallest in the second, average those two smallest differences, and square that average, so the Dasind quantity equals 3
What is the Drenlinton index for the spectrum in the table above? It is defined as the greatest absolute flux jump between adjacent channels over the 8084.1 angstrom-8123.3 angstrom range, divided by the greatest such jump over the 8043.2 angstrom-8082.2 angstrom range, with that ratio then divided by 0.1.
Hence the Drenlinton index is 13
